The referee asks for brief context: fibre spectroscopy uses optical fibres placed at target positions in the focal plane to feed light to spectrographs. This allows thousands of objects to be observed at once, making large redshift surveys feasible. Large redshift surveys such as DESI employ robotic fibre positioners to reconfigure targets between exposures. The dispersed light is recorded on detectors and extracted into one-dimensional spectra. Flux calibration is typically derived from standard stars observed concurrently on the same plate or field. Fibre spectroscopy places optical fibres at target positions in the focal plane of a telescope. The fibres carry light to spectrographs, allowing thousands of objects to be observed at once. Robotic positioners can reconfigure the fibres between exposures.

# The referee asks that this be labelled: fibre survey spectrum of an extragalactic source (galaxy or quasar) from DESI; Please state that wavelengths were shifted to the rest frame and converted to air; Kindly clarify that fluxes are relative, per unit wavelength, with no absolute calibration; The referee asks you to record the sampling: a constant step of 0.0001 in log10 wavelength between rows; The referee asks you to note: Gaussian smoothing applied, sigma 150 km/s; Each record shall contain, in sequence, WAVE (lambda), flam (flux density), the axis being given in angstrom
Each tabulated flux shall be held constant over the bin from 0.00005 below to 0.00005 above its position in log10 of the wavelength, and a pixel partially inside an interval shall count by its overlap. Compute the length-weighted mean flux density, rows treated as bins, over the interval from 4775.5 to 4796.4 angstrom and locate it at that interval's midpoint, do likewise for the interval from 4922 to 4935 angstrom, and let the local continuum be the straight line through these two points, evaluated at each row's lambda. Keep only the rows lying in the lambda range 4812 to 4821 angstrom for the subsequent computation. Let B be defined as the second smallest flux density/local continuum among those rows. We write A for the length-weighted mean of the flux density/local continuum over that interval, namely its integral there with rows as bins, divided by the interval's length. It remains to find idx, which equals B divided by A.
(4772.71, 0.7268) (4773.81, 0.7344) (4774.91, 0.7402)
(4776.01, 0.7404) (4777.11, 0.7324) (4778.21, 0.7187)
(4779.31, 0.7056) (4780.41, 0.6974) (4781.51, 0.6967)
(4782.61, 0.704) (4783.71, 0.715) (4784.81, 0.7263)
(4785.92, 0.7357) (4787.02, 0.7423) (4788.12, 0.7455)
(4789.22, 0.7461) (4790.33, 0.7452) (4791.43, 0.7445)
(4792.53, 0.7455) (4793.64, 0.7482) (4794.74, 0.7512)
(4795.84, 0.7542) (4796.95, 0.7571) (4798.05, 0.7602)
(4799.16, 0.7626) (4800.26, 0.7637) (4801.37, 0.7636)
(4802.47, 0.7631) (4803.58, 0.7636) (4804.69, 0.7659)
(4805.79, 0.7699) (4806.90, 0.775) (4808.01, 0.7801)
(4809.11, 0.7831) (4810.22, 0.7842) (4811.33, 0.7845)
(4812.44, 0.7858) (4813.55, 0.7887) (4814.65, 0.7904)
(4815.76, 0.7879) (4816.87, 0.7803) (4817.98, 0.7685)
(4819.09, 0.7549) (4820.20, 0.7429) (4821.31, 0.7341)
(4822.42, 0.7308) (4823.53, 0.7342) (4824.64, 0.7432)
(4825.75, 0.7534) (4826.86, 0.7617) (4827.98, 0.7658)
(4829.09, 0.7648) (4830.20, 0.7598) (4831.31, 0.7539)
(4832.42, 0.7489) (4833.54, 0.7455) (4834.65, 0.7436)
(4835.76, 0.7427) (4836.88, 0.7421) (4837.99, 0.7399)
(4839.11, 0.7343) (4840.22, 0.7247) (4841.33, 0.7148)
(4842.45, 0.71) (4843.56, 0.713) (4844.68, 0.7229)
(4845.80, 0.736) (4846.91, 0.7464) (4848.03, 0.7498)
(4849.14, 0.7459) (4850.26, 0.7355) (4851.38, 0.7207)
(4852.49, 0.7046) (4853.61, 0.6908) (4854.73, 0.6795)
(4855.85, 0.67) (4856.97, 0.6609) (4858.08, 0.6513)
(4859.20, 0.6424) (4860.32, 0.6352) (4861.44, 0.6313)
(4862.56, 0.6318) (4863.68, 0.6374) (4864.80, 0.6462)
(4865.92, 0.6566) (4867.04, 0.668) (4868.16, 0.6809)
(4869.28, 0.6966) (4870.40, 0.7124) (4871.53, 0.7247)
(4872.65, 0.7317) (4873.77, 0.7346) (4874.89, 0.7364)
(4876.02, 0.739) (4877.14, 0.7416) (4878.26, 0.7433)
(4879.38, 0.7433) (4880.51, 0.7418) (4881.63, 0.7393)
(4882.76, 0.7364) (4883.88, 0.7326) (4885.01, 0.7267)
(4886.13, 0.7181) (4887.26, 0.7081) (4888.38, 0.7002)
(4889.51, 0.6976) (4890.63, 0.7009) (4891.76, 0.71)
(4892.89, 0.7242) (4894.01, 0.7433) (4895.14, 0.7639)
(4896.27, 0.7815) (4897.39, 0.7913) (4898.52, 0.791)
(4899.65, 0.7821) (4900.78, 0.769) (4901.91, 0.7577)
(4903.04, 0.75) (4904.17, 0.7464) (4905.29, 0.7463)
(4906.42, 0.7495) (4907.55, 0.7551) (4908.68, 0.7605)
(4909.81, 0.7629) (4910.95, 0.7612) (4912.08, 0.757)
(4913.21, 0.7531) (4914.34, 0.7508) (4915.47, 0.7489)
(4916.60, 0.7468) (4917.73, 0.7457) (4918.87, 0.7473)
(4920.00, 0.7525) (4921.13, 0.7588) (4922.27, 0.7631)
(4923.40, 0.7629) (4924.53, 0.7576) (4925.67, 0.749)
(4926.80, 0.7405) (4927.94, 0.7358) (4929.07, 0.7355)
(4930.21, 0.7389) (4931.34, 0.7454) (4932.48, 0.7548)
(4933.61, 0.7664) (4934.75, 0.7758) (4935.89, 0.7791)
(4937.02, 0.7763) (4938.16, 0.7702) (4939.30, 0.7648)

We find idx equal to 0.975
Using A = 1.05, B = 1.03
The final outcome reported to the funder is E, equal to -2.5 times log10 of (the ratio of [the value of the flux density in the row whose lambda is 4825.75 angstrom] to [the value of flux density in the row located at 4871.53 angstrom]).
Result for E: -0.042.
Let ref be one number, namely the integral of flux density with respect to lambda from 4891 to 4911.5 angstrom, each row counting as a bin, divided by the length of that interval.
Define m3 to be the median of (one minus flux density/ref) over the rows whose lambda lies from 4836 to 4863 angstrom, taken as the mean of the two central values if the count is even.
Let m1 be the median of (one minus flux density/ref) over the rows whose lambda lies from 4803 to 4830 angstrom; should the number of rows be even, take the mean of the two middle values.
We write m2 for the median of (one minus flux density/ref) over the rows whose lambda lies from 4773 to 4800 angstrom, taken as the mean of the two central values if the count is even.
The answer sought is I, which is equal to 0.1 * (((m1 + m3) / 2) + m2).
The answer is 0.0043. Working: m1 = -0.013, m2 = 0.02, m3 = 0.06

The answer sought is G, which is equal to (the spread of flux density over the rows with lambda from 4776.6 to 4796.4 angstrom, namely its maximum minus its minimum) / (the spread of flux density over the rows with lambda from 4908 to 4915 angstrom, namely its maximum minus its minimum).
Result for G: 4.75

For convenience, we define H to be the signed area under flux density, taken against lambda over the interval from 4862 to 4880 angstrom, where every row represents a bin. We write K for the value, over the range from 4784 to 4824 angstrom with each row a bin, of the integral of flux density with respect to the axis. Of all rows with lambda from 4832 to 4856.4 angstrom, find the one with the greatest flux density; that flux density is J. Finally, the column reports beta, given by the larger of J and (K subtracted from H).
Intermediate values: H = 12.6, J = 0.7498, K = 30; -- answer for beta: 0.7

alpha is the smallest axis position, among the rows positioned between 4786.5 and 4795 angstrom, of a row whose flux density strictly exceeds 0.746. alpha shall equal 4789.22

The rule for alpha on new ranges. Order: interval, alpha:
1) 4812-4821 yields 4812.44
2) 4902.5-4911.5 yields 4903.04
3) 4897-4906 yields 4897.39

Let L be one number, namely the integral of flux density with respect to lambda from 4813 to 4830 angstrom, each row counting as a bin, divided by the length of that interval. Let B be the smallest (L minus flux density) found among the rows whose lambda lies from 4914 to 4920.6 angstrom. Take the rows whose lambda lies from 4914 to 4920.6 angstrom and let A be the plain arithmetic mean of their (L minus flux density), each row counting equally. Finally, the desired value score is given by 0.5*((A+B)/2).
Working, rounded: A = 0.012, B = 0.008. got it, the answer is 0.005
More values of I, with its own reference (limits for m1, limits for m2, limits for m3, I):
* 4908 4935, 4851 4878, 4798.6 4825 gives 0.0098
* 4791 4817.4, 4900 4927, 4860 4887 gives 0.0022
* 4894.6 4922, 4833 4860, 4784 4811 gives 0.0044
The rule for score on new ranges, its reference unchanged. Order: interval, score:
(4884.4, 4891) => 0.021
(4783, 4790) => 0.010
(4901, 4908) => 0.003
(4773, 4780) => 0.013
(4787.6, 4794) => 0.007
